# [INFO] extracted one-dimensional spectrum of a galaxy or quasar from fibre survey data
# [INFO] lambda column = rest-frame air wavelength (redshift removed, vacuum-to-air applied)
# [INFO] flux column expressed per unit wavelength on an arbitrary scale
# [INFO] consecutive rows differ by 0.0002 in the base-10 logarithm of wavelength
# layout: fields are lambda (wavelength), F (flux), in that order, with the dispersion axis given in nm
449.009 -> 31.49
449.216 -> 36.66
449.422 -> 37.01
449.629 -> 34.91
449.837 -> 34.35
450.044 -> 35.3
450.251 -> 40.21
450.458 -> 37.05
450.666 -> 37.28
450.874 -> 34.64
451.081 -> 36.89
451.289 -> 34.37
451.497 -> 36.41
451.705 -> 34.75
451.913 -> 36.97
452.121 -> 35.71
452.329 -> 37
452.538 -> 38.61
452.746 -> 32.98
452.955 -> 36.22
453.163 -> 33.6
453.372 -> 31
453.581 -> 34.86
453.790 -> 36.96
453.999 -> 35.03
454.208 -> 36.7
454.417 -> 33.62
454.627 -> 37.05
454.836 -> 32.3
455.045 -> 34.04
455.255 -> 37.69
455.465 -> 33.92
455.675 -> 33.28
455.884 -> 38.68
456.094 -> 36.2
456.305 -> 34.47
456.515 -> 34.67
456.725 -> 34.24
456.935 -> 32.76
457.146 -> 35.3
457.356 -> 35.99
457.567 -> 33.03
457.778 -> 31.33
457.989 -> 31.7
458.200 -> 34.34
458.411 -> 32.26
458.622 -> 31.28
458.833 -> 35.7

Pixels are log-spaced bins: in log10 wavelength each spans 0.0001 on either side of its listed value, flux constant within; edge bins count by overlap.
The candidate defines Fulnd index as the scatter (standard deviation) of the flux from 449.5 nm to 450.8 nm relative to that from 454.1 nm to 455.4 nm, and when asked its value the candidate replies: 0.98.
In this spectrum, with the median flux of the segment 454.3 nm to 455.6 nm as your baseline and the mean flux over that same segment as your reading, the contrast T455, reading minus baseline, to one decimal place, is 0.8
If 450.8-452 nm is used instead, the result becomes 0.1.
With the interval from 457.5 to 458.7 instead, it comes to 0.3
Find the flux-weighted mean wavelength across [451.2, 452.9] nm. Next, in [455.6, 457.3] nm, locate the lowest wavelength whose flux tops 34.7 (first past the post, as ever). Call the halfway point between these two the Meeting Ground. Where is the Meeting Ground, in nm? 453.95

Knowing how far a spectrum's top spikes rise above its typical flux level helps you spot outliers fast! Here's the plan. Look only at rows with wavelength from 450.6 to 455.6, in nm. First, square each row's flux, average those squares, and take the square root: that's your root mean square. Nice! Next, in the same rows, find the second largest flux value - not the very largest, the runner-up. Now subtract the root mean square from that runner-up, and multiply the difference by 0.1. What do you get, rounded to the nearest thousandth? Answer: 0.228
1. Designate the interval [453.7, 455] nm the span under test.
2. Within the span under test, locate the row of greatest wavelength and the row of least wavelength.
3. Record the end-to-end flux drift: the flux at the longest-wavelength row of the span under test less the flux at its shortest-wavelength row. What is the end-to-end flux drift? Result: -4.7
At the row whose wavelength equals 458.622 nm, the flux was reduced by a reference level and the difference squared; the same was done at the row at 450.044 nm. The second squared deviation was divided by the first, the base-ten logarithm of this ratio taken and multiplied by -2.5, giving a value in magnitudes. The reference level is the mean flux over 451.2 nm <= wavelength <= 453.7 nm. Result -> 8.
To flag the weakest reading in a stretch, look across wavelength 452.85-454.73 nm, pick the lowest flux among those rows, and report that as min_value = 31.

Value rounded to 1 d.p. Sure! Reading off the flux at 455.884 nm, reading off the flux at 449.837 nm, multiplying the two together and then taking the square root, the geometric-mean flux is 36.5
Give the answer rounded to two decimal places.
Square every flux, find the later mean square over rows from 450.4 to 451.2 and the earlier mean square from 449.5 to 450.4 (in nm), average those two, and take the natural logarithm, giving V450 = 7.19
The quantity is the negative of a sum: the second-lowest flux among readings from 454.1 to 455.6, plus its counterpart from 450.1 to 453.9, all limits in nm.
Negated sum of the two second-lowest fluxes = -66.6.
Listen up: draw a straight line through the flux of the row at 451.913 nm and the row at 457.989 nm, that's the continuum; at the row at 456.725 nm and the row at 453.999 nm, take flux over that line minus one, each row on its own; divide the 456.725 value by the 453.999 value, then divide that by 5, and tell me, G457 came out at -2.37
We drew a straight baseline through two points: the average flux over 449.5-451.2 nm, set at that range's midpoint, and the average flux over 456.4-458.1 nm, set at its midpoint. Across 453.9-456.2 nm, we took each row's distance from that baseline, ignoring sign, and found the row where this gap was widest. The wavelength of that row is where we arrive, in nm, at 455.884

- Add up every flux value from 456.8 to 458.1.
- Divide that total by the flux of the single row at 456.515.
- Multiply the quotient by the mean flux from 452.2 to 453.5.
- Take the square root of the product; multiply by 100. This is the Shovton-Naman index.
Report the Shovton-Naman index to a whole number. 1419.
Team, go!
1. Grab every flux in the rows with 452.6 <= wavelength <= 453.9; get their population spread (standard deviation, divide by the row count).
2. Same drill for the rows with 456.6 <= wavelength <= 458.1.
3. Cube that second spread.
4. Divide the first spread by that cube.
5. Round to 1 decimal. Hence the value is 0.5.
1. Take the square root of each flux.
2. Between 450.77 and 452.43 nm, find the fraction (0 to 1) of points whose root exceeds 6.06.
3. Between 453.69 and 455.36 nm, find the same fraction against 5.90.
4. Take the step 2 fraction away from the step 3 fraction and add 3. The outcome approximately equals 3.25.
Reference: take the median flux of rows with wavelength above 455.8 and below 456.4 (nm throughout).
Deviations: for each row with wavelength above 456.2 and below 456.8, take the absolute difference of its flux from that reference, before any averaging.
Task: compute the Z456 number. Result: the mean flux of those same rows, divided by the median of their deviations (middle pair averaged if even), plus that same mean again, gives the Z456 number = 54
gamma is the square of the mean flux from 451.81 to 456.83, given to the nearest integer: 1242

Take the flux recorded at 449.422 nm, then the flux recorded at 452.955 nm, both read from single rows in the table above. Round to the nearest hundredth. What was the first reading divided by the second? 1.02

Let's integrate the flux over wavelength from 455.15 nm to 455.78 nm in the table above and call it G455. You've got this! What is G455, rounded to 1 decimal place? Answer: 22.0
